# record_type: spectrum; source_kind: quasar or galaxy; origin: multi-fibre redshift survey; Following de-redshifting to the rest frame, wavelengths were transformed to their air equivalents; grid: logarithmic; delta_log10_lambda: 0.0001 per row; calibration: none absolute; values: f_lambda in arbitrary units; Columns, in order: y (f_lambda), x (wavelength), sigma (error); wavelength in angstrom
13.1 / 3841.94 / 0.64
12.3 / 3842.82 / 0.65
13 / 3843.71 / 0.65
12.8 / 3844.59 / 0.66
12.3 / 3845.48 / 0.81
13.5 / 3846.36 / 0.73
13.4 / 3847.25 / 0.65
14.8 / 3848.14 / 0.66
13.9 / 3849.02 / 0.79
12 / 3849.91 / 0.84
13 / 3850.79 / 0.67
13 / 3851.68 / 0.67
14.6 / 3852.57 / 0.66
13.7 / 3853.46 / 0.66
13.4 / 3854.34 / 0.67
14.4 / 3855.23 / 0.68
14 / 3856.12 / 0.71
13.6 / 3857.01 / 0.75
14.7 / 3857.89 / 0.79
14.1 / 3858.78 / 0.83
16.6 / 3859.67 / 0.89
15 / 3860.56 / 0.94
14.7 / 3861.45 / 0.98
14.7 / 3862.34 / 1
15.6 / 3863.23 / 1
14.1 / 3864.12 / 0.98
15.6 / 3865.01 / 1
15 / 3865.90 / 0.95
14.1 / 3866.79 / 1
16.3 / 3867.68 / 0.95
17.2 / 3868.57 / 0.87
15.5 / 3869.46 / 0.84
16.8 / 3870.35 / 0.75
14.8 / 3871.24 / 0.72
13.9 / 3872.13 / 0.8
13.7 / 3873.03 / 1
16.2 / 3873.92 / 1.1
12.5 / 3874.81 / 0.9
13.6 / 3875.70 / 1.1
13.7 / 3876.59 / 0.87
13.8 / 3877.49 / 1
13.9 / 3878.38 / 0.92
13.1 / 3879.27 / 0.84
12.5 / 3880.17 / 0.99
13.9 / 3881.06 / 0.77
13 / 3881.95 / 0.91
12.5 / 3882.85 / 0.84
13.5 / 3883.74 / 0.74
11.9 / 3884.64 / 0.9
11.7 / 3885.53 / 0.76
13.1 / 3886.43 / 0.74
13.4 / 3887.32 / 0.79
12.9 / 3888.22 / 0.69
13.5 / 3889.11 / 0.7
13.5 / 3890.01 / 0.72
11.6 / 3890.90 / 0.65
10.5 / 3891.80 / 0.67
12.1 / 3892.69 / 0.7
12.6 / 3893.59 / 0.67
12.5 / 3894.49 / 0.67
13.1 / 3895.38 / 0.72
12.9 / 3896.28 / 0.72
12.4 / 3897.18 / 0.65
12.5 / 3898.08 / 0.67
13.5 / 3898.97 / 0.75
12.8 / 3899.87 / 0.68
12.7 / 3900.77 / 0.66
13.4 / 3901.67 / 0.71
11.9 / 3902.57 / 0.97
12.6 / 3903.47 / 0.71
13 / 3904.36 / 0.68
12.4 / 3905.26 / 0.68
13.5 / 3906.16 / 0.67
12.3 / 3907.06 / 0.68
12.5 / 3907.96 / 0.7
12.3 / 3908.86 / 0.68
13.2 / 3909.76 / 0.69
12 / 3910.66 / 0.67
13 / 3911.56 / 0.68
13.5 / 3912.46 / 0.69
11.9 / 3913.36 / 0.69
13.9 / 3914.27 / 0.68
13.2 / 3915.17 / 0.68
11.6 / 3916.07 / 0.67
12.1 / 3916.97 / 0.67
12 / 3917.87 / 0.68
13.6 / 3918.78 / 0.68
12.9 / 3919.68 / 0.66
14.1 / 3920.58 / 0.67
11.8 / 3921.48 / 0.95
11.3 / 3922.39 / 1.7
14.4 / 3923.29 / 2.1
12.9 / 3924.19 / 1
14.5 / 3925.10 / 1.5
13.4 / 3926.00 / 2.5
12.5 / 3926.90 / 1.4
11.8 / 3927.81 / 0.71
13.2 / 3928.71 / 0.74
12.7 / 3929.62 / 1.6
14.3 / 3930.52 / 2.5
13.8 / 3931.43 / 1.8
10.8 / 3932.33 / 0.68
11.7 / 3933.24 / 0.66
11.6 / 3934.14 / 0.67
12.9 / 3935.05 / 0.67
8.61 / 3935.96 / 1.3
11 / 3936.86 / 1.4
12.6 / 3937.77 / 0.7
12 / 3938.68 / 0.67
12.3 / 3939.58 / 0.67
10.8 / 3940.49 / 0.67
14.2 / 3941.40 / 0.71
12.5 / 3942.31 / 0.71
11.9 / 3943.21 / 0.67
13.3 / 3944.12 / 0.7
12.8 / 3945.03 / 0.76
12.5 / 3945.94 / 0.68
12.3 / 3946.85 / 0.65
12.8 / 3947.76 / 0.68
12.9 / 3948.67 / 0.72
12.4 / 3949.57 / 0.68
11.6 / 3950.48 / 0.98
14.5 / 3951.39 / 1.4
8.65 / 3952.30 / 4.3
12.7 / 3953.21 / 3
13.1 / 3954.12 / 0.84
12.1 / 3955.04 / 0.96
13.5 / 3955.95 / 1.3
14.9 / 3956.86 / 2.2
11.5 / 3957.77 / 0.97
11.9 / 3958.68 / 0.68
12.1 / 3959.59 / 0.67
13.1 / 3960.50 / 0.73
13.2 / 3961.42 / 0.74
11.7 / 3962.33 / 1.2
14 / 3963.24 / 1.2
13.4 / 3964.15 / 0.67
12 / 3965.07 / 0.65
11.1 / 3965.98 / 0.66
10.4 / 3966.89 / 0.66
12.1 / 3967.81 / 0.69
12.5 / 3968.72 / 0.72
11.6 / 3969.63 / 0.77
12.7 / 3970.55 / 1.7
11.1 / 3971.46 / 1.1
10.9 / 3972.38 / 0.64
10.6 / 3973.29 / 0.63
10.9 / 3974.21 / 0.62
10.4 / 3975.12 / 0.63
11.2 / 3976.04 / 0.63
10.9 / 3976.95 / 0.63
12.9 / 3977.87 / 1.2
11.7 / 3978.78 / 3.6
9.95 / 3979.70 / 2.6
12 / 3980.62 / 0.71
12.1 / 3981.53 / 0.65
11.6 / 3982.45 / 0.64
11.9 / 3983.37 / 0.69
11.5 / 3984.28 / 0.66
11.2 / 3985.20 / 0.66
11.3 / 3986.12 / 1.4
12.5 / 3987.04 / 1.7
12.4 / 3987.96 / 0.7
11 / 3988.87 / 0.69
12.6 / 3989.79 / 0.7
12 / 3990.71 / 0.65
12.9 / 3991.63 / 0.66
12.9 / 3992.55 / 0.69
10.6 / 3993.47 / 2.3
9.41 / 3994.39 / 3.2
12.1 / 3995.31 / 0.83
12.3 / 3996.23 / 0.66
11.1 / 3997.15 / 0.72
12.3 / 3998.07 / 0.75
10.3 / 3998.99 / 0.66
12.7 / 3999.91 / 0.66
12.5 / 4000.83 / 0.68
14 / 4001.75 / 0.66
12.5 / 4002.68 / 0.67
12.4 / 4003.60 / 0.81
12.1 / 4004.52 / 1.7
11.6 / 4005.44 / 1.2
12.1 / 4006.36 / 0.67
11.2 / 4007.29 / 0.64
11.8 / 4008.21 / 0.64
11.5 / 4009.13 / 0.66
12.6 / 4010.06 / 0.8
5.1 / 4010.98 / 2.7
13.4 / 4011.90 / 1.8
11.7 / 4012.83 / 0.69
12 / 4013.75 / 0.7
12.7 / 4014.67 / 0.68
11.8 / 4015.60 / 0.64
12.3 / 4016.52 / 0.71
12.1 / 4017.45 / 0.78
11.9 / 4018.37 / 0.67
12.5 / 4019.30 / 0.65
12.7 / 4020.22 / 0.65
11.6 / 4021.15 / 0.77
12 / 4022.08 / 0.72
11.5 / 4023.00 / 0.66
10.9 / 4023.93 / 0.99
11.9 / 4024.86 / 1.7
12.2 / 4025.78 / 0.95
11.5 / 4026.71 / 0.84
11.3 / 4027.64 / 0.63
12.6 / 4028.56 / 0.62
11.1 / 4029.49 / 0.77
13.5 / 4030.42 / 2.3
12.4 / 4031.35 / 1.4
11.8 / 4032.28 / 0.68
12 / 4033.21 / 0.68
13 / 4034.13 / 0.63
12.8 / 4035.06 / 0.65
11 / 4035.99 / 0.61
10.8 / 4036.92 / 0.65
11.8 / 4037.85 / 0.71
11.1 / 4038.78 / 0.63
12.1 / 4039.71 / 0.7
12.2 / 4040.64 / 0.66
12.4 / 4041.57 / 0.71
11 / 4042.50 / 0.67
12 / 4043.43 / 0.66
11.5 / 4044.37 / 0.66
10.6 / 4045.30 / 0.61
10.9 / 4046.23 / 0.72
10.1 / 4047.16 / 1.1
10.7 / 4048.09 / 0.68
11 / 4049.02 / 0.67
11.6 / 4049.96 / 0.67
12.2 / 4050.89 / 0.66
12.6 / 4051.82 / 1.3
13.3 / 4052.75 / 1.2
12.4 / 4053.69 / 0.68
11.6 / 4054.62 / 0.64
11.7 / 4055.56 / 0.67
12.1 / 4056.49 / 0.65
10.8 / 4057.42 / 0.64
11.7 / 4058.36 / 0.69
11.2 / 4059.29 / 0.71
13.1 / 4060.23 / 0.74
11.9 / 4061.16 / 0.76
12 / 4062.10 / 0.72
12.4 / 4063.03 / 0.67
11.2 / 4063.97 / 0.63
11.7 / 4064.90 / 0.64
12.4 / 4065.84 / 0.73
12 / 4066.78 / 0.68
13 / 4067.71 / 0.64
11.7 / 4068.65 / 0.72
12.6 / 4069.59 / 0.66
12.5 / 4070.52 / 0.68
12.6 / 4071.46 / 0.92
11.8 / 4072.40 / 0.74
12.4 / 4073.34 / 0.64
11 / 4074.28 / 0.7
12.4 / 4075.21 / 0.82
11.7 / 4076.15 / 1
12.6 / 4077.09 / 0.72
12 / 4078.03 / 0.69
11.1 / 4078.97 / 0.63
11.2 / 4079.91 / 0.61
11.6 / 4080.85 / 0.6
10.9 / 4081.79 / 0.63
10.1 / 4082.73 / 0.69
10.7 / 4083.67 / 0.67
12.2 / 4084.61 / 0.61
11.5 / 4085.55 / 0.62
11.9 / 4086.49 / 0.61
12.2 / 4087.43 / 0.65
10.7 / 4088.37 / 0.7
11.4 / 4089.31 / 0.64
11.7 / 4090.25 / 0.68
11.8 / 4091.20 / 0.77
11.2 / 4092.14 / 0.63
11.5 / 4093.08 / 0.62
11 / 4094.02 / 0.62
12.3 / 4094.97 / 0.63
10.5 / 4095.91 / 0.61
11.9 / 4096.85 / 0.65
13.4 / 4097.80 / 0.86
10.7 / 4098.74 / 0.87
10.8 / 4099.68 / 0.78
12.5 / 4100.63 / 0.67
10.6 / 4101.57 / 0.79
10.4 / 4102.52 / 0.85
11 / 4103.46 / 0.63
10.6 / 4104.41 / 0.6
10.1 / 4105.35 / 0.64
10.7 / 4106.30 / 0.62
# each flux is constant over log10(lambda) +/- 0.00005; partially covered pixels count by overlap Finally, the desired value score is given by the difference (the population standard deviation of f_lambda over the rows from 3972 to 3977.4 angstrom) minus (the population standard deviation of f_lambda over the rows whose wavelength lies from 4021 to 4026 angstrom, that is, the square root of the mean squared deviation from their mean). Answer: -0.17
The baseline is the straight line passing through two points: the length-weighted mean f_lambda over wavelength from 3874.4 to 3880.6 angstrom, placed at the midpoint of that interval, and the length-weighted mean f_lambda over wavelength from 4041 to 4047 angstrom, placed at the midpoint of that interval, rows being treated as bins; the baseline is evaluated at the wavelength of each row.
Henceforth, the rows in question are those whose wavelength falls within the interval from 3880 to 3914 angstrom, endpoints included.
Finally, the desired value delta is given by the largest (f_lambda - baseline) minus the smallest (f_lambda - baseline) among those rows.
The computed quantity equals 3.3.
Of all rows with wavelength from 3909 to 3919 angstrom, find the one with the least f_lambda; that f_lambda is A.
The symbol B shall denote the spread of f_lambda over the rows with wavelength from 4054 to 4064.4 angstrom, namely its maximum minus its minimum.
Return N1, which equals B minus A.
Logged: -9.3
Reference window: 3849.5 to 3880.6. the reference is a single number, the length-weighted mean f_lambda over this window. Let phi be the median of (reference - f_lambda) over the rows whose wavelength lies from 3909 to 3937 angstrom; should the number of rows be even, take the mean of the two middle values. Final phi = 1.49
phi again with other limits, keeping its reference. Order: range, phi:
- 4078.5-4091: 2.99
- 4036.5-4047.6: 3.09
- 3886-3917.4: 1.69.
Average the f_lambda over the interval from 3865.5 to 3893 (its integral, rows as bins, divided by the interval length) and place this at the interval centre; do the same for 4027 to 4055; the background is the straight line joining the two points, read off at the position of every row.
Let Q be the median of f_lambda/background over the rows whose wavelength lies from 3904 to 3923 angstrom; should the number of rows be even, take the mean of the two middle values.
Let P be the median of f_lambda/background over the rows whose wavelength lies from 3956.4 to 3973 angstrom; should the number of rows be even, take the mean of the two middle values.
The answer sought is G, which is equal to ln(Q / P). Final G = -0.01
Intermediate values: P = 0.95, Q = 0.94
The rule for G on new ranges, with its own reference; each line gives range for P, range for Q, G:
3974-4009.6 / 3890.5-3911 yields -0.03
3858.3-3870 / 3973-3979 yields -0.22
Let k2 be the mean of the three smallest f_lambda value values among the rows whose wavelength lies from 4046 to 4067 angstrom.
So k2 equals 10.53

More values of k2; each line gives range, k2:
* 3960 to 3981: 10.25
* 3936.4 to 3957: 10.15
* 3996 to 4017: 8.83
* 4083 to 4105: 10.50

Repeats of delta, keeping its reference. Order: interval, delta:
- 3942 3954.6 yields 5.8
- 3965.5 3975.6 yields 2.3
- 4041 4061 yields 3.3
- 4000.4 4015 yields 8.8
